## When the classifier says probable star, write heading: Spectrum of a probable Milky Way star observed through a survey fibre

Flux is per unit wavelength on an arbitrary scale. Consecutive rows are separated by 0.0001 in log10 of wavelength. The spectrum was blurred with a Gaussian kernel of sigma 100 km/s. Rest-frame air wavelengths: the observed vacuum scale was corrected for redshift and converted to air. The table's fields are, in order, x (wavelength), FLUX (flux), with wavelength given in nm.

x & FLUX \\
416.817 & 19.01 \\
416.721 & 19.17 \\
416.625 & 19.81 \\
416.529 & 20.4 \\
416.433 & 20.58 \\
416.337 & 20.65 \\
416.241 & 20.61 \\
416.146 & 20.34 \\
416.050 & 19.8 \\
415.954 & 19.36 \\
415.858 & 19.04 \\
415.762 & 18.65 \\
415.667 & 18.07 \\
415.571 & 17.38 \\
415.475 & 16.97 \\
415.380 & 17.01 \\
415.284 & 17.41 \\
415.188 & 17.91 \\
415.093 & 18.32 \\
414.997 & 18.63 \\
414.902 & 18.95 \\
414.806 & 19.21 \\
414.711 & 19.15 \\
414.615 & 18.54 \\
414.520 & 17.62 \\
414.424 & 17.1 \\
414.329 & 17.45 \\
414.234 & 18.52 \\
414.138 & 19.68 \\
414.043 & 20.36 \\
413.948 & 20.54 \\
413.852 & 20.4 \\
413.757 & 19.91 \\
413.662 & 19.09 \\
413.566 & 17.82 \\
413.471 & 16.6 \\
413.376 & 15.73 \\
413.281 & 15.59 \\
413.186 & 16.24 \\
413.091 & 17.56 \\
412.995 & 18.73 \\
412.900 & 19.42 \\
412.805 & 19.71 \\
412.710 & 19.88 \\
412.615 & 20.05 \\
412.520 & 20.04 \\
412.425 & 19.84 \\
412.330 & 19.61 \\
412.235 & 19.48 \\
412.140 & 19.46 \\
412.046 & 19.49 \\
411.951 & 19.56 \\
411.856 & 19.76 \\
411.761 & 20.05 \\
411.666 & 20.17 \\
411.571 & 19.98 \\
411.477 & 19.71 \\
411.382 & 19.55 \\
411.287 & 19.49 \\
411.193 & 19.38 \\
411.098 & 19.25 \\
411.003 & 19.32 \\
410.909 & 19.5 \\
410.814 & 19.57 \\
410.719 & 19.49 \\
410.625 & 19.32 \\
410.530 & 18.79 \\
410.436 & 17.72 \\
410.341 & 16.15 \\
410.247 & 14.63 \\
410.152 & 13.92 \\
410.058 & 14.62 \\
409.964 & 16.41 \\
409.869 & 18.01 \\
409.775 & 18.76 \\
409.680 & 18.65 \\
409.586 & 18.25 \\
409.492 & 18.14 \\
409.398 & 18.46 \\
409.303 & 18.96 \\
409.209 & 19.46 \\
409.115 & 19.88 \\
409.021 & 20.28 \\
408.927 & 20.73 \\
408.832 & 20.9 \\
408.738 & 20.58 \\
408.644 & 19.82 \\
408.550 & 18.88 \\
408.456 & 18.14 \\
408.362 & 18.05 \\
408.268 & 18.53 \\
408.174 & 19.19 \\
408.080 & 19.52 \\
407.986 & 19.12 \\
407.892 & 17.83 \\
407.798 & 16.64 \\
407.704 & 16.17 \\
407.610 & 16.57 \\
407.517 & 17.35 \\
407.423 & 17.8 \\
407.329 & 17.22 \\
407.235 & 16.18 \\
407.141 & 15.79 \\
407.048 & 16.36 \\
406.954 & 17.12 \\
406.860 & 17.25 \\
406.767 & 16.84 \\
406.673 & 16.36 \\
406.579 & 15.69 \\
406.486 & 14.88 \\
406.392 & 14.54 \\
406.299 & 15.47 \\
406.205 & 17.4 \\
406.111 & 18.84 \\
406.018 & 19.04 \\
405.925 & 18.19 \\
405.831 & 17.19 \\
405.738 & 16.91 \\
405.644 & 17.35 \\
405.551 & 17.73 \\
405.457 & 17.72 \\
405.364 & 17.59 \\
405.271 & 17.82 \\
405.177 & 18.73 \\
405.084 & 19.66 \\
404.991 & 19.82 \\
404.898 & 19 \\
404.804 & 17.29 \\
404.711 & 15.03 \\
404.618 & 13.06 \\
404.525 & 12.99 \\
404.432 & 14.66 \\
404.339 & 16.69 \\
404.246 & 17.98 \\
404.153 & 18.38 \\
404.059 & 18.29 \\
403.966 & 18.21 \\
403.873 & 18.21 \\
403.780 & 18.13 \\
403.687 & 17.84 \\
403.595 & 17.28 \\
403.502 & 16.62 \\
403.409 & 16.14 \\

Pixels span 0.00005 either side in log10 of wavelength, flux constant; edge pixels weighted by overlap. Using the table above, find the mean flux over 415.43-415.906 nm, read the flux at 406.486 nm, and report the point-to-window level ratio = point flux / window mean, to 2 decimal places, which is 0.83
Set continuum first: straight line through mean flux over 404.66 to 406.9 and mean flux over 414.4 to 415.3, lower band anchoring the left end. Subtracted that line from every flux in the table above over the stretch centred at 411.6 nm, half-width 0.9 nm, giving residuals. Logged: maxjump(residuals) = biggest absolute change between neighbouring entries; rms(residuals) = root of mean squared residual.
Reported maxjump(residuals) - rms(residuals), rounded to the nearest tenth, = -1.4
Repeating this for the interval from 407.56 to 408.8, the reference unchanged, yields -0.2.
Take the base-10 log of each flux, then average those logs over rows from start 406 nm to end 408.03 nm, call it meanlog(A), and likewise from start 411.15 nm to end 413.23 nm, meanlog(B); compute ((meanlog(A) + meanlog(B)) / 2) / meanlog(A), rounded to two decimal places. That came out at 1.03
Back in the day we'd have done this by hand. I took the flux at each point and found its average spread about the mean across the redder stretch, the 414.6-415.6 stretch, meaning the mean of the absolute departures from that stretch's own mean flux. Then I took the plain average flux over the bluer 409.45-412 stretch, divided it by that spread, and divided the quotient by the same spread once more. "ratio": 35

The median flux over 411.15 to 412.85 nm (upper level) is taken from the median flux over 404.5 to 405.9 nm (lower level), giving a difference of -2.1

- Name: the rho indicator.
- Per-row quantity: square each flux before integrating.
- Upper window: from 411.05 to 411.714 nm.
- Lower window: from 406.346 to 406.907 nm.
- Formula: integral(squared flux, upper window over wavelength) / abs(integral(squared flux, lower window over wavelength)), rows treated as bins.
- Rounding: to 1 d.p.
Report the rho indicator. 1.8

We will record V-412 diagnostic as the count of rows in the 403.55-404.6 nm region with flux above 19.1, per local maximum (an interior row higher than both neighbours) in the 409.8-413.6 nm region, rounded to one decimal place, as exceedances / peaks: 0.0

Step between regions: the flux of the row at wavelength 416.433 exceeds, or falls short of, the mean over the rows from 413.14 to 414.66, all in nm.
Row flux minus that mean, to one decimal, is 2.4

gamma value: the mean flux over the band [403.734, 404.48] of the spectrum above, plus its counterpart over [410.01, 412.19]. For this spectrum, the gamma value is 36.2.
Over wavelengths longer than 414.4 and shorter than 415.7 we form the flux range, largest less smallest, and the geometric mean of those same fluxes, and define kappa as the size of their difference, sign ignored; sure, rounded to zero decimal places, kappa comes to 16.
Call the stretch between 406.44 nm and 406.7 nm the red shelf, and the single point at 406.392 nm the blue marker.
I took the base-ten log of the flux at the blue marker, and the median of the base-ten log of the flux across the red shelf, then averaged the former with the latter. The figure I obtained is 1.18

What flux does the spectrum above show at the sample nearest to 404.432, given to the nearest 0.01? 14.66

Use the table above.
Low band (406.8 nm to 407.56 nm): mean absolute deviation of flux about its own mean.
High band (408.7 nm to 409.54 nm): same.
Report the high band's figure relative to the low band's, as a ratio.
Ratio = 1.46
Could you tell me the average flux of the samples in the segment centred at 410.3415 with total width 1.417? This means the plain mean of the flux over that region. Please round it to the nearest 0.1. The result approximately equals 17.7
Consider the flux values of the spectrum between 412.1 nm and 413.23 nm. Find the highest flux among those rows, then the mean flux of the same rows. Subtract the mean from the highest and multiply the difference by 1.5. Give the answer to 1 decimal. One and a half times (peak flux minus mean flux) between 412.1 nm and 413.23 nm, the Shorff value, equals 1.3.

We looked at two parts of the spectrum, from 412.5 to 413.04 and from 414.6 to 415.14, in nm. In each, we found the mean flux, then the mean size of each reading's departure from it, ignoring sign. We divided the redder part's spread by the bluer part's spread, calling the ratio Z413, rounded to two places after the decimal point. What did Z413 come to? 0.81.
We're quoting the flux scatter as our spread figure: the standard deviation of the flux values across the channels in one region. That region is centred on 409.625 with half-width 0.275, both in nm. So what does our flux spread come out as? 0.3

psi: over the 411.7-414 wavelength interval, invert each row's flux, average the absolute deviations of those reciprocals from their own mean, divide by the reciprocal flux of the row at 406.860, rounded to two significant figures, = 0.063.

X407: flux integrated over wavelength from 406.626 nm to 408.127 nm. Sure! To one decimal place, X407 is 25.7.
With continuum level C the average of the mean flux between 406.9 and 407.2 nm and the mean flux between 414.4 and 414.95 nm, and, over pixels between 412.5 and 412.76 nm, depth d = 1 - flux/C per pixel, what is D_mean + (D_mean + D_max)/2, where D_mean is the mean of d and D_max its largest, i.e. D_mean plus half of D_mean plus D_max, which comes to -0.29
